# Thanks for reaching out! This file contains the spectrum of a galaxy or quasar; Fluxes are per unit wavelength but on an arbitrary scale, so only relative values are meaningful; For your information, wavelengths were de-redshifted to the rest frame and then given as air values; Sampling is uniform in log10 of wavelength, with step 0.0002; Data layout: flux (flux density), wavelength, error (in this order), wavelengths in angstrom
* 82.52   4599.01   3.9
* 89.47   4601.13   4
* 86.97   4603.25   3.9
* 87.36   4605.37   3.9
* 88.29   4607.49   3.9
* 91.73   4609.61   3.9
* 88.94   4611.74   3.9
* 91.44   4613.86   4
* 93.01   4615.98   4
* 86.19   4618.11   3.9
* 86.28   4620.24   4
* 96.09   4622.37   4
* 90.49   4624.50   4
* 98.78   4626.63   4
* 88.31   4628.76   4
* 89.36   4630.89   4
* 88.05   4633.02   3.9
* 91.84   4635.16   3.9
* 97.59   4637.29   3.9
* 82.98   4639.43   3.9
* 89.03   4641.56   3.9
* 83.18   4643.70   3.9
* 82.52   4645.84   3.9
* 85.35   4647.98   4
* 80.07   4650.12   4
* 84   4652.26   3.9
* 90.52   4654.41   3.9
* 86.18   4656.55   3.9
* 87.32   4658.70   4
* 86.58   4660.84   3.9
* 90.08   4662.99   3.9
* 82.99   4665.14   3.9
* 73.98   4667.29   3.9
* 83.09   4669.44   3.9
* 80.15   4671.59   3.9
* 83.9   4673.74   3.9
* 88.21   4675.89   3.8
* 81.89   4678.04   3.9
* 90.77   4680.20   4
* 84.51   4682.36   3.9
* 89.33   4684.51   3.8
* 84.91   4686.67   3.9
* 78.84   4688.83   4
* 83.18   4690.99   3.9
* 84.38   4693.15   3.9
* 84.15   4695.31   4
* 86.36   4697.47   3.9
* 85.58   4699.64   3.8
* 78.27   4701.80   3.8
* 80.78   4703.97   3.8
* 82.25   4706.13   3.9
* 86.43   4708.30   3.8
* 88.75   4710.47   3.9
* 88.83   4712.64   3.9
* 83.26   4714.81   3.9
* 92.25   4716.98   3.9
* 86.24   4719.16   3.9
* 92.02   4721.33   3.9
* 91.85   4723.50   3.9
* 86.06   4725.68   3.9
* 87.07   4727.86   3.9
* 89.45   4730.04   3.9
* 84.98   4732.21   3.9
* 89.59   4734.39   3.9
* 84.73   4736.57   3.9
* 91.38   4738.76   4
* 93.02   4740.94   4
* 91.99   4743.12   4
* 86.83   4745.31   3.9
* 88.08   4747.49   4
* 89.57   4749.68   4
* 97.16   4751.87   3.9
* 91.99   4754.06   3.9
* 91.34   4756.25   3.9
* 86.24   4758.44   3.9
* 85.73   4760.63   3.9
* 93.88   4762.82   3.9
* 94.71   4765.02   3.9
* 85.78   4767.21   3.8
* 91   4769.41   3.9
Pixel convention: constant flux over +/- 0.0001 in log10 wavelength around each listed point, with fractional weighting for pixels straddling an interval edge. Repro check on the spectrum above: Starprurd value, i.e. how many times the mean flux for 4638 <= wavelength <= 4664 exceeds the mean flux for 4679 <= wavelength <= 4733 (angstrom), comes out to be 1.00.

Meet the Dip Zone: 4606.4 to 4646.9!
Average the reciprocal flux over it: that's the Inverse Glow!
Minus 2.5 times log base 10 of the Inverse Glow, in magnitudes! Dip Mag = 4.88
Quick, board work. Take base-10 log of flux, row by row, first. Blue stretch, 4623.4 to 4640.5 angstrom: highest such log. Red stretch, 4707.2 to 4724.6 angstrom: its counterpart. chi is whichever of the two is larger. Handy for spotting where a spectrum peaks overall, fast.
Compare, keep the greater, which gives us 1.995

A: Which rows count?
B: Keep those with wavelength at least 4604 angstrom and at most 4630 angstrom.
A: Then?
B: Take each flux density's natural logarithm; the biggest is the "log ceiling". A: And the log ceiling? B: 4.593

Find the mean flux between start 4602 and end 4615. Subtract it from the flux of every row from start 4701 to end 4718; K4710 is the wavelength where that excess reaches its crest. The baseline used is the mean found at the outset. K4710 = 4716.98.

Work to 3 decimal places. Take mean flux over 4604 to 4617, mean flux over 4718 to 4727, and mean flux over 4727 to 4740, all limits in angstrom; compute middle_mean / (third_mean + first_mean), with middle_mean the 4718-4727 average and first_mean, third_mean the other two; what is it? 0.500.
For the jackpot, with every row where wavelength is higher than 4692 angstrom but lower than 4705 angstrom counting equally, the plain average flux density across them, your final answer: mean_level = 83.3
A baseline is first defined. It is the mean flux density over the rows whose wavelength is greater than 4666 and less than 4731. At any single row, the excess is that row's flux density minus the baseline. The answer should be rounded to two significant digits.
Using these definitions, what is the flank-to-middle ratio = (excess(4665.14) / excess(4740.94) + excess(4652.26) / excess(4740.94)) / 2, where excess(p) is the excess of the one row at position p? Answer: -0.22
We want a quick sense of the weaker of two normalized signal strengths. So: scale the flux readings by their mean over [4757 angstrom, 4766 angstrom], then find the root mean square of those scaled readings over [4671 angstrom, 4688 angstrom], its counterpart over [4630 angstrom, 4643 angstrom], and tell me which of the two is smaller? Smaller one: 0.949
